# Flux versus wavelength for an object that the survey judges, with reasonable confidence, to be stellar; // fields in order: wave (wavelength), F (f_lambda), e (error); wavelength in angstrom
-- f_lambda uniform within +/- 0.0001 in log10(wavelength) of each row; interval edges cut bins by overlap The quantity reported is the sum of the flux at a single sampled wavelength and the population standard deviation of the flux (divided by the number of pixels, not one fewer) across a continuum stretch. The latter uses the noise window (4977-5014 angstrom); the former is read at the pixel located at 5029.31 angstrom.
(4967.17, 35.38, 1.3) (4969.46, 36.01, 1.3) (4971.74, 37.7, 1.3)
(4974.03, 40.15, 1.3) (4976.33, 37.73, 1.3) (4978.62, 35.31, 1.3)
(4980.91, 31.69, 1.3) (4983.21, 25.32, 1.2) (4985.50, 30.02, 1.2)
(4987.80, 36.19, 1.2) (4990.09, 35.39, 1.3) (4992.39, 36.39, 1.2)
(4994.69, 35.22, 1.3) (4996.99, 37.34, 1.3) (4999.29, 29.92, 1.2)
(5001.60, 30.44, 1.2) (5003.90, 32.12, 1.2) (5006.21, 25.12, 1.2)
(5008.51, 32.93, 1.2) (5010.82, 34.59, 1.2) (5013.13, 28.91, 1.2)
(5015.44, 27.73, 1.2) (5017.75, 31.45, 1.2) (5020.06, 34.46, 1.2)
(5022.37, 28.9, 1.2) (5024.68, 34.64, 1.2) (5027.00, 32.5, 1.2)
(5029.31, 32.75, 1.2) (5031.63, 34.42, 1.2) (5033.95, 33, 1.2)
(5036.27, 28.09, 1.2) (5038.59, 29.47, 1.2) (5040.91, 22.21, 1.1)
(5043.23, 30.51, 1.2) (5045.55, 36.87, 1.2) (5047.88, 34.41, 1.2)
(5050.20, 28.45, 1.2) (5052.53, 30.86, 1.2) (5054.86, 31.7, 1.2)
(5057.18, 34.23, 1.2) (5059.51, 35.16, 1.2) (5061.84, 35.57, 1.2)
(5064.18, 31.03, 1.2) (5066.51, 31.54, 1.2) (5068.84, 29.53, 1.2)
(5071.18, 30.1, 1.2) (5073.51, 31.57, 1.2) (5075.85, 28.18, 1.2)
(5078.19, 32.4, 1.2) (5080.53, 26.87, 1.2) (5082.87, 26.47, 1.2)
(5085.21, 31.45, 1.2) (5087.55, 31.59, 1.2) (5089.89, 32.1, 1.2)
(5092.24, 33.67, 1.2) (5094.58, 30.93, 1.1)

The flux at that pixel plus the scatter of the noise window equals 36.4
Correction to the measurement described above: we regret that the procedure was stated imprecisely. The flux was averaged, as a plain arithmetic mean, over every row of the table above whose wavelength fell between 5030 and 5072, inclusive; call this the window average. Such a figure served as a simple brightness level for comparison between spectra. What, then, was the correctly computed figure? 31.5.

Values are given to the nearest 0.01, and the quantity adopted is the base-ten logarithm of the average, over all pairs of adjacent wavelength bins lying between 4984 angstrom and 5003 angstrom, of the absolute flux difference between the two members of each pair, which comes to 0.44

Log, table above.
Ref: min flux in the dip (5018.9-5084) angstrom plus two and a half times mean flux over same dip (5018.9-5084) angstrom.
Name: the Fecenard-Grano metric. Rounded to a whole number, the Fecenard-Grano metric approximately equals 100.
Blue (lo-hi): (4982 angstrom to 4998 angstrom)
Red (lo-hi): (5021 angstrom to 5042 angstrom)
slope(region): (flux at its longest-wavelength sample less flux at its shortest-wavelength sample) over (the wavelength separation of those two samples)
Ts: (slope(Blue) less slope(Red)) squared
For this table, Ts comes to 1.52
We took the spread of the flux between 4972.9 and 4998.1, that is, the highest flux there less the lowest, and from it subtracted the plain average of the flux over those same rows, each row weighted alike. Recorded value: -19.8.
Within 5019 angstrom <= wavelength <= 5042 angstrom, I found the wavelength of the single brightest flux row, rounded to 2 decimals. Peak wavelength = 5024.68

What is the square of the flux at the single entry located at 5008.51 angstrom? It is 1084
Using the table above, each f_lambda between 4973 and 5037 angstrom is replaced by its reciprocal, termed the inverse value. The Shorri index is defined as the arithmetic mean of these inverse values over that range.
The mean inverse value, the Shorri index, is 0.0311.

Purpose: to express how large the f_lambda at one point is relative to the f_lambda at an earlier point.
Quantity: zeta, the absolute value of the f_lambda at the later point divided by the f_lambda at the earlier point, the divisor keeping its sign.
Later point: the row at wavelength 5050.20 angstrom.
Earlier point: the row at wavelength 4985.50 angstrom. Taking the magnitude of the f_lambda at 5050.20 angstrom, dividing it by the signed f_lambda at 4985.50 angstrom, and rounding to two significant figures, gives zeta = 0.95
